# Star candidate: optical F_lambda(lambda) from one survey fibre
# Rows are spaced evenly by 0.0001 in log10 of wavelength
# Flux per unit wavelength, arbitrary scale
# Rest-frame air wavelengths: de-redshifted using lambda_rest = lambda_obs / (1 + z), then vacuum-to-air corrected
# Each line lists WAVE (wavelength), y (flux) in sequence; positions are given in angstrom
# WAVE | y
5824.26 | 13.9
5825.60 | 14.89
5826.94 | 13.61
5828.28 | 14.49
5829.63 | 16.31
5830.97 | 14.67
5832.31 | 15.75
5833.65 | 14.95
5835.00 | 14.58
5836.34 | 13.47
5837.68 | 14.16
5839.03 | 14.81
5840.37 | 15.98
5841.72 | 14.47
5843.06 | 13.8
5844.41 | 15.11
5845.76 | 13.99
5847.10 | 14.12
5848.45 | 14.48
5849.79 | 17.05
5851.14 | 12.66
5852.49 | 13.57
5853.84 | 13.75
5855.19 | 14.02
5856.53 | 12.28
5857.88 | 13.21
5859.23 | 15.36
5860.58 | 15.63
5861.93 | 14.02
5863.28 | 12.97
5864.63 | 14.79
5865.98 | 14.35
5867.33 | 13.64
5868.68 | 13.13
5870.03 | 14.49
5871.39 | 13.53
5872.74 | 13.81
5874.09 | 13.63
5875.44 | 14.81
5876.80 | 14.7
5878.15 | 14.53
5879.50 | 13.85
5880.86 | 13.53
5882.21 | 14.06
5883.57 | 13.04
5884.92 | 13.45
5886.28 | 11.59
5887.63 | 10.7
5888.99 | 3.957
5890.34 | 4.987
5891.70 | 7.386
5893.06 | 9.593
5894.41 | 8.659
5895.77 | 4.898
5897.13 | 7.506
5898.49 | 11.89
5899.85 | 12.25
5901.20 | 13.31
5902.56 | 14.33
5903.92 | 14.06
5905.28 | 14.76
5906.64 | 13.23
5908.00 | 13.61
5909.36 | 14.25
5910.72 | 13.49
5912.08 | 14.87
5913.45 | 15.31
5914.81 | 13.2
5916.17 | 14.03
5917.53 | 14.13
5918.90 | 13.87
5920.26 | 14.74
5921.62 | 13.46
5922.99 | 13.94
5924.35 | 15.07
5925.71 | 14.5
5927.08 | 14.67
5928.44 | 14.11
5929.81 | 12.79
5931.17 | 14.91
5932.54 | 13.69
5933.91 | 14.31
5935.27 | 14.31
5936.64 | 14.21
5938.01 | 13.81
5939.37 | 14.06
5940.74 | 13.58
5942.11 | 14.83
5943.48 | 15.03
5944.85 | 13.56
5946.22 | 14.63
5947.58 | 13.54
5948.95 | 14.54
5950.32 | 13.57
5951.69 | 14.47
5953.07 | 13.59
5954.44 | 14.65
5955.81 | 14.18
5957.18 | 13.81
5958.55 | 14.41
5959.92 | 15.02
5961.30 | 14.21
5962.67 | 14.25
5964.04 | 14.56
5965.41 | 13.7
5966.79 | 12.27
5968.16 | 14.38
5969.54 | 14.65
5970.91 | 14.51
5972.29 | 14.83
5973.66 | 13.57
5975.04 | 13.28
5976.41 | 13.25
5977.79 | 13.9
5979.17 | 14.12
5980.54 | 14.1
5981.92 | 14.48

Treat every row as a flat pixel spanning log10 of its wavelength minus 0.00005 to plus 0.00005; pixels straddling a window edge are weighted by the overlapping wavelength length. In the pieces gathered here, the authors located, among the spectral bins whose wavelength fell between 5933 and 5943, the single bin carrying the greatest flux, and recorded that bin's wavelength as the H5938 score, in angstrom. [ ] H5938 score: 5942.11 angstrom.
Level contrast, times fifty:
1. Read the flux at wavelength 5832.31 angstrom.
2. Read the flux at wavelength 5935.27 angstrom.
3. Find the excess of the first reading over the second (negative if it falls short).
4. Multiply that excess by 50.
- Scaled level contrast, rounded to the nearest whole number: 72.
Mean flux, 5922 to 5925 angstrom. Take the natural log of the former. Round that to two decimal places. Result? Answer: 2.67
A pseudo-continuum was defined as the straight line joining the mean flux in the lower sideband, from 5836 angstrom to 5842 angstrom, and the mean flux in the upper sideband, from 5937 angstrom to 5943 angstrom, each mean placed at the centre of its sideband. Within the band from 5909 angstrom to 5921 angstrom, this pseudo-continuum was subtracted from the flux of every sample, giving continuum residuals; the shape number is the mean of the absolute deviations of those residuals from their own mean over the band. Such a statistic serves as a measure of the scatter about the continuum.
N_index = 0.51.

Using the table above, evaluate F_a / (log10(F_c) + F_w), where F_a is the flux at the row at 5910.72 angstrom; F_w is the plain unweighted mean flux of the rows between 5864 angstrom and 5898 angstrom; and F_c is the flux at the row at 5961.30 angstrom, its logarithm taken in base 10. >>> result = 1.05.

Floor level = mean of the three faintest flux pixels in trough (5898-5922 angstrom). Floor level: 12.4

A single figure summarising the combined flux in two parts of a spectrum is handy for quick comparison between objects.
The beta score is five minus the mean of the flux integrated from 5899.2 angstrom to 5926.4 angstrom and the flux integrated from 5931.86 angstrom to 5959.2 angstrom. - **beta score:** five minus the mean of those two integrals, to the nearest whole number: -379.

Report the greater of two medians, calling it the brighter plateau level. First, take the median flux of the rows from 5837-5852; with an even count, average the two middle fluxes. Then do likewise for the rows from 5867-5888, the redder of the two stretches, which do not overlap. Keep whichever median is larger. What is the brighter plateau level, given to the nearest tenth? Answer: 14.5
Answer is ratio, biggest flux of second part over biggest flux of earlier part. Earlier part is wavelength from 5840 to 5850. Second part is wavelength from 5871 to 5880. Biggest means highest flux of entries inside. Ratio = 0.87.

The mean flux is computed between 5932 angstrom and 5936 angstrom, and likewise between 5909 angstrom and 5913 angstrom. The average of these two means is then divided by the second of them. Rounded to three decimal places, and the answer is 0.996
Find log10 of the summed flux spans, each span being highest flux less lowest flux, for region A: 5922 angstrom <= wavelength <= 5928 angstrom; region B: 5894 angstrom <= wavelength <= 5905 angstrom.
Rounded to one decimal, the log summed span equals 1.0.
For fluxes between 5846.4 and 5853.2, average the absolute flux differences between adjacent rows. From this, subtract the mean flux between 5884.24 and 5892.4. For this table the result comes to -6.6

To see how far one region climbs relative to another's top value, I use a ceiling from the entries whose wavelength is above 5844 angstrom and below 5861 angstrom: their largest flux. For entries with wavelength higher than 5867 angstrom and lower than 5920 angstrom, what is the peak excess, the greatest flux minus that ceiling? -1.7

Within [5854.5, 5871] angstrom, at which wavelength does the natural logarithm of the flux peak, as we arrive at 5860.58 angstrom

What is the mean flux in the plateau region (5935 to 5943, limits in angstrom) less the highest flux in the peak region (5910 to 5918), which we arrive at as -1.2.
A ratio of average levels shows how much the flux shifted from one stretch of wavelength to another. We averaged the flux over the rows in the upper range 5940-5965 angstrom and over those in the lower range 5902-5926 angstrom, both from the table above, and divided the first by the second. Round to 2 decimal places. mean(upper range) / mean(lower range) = 1.01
